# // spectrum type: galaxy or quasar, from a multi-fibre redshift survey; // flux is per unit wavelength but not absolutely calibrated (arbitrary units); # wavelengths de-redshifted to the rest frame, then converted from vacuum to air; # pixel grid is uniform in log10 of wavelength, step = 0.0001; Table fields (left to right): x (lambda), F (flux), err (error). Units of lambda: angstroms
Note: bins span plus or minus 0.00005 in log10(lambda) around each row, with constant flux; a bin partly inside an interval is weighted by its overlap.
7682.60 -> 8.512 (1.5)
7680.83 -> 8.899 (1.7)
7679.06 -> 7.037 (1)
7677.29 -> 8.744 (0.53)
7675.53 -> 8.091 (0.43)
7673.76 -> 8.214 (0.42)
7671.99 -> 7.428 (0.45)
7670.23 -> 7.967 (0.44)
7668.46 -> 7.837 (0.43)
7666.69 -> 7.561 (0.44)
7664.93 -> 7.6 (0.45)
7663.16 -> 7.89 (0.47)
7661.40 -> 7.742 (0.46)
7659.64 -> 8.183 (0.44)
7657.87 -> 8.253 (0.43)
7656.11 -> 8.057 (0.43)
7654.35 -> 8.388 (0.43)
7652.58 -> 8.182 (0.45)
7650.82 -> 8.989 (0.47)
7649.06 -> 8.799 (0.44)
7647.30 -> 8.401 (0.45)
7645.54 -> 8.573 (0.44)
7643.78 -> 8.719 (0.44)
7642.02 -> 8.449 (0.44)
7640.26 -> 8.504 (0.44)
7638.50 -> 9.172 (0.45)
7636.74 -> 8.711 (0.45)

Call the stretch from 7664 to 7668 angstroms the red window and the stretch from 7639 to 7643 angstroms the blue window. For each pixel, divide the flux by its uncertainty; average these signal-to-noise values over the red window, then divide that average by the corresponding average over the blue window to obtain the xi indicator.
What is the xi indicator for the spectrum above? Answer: 0.88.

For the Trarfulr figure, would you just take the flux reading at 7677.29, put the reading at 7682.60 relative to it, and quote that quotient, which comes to 0.97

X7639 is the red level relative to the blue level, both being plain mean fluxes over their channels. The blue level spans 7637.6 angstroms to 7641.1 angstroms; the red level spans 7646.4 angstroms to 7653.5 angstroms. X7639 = 0.97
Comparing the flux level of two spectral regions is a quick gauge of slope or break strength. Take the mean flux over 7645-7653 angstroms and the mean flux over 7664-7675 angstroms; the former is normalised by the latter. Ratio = 1.11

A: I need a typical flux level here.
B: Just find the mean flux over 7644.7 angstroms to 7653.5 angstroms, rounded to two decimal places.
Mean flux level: 8.59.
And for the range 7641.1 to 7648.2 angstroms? 8.54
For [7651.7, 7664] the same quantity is 8.10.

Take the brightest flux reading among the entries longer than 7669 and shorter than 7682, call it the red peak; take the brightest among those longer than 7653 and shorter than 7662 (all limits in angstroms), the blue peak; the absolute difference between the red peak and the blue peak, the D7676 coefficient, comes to 0.5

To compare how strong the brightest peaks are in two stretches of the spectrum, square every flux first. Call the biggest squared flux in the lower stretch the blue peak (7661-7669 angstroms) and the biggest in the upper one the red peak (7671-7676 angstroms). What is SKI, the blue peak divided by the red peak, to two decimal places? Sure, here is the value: 0.92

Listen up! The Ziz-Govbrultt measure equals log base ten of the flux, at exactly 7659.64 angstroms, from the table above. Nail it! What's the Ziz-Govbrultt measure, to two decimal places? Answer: 0.91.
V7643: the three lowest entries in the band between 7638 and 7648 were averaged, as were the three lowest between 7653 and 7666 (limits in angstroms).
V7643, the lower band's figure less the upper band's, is 0.71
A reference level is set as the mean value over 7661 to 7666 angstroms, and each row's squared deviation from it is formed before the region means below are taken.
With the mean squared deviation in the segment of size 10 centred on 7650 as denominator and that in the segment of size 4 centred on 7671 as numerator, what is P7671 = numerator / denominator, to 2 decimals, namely 0.10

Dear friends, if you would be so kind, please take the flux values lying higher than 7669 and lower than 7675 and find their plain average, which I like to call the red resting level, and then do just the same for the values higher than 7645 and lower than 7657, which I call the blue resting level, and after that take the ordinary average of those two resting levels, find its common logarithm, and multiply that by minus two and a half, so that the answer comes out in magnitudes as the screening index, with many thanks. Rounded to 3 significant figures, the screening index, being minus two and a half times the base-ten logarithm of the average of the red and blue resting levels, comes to -2.28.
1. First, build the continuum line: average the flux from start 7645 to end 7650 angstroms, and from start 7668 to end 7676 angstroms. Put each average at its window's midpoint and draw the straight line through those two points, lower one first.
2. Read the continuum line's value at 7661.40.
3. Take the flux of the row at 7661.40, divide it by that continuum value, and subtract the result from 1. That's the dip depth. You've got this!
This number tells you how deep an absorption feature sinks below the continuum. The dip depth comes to 0.056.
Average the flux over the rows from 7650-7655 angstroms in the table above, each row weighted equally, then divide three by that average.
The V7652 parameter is 0.35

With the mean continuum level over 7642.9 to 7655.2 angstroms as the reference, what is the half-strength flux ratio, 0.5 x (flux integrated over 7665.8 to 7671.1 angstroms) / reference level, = 2.4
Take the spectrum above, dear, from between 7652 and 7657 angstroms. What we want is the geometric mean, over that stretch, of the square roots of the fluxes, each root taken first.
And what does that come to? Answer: 2.86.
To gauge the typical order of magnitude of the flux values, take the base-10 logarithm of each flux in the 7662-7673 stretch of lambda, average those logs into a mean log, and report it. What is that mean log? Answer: 0.89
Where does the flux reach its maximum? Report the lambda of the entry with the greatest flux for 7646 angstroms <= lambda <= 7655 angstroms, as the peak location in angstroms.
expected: 7650.82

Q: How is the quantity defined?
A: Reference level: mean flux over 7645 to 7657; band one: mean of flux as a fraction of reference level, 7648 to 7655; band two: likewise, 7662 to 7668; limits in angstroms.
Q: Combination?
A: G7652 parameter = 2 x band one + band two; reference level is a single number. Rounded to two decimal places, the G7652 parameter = 2.93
